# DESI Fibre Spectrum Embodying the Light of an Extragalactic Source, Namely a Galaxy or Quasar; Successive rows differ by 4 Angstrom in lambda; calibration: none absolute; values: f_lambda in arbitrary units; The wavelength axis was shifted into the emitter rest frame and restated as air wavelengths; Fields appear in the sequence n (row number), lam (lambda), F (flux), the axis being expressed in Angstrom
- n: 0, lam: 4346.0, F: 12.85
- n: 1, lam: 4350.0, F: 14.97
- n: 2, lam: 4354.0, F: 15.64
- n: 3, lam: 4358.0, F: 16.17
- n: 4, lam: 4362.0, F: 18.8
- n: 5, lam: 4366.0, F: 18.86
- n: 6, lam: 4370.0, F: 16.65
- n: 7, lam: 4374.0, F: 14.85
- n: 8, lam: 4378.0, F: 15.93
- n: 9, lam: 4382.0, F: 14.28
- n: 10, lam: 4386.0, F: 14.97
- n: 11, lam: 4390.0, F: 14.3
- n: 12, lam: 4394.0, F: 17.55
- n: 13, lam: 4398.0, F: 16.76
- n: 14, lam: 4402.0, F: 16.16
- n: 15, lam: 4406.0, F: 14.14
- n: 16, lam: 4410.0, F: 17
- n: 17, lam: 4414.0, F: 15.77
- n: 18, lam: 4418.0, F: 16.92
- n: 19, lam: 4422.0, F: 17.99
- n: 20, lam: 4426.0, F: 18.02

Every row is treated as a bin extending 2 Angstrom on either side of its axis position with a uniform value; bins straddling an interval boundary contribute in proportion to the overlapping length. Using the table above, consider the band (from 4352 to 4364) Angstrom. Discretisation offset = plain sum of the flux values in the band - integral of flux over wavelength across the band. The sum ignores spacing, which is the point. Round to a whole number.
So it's -152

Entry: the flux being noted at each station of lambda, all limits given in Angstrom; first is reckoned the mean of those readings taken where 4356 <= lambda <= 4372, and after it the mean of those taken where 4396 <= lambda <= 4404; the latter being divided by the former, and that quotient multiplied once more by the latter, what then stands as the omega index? 15.4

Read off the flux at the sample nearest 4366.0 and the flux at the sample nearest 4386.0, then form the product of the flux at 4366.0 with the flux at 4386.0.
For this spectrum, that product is 282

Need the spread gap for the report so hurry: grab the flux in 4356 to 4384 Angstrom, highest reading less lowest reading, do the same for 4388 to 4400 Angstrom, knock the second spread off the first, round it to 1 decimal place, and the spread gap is 1.3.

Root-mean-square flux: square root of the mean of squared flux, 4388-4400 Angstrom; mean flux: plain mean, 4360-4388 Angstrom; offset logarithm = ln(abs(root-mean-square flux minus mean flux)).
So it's -2.6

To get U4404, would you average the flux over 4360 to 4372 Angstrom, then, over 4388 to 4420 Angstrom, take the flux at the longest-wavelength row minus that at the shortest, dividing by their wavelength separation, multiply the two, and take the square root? 1.3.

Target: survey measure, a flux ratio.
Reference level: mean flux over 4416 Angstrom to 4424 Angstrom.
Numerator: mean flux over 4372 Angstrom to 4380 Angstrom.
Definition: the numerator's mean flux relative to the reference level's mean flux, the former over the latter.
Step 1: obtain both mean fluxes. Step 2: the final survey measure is 0.88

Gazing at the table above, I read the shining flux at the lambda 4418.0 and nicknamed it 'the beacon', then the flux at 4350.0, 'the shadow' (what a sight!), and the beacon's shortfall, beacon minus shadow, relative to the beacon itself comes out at 0.12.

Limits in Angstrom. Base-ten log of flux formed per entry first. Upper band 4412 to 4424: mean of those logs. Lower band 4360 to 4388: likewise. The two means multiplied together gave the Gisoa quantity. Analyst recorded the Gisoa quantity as 1.49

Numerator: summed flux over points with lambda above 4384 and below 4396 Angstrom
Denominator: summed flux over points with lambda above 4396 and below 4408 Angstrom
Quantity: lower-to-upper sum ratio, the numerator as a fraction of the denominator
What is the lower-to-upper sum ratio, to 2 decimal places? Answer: 0.99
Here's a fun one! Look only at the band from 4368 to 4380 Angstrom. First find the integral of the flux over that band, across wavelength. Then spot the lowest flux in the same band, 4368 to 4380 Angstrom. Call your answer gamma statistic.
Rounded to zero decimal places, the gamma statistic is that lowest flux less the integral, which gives -175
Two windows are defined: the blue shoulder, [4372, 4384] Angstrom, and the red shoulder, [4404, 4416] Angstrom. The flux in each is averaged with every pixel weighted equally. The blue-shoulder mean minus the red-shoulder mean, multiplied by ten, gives -6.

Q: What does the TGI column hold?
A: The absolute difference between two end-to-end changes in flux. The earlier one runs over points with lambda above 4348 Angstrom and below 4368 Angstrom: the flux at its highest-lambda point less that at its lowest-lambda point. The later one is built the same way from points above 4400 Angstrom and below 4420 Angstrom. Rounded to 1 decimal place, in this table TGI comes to 3.1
